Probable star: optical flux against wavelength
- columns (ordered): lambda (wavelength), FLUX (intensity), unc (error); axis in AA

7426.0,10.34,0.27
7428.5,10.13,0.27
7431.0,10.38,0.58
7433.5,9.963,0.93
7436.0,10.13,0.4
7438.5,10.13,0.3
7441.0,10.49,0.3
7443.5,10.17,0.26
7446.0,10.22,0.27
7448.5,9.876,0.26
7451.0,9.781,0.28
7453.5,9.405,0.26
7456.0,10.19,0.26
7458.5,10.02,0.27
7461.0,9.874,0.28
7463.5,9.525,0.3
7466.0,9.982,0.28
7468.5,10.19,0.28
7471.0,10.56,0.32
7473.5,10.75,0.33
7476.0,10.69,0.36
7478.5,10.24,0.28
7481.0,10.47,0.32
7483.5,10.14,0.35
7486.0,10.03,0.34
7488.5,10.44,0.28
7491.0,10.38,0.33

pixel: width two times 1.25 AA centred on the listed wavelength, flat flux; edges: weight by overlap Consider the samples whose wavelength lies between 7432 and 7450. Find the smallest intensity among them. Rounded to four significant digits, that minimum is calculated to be 9.876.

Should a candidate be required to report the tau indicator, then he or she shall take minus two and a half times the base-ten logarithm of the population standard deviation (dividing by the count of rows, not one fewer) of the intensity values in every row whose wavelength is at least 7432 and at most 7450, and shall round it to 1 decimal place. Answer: 1.9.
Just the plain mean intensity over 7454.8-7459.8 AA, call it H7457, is 10.1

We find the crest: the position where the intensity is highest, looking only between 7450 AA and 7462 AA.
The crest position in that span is 7456.0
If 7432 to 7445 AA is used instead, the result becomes 7441.0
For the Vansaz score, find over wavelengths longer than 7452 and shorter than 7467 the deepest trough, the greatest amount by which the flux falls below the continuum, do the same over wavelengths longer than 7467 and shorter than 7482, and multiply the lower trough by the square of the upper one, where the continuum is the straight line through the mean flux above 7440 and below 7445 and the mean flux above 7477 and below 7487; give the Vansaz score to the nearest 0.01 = 0.00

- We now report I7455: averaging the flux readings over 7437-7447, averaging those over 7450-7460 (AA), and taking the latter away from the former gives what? 0.4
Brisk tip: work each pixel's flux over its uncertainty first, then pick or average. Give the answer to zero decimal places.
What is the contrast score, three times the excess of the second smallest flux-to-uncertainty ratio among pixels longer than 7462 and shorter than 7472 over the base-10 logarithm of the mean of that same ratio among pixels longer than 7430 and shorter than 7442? 95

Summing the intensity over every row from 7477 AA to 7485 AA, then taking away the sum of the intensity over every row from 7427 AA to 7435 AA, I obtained 0.4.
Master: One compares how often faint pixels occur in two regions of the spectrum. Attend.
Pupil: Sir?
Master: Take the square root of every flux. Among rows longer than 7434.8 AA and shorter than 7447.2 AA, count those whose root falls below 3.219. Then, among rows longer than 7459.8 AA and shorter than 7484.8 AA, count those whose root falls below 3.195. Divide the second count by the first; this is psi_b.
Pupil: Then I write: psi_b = 1.25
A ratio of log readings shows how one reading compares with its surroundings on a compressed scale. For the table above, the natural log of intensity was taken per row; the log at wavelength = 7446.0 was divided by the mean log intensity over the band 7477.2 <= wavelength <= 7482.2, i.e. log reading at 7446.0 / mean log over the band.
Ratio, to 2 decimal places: 0.99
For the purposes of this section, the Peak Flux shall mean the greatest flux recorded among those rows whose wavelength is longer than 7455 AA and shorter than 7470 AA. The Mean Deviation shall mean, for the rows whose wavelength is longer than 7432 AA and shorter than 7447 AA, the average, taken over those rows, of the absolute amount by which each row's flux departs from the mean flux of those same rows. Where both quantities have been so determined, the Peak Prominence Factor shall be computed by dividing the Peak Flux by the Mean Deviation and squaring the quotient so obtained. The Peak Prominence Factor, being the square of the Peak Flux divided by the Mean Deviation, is 7974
